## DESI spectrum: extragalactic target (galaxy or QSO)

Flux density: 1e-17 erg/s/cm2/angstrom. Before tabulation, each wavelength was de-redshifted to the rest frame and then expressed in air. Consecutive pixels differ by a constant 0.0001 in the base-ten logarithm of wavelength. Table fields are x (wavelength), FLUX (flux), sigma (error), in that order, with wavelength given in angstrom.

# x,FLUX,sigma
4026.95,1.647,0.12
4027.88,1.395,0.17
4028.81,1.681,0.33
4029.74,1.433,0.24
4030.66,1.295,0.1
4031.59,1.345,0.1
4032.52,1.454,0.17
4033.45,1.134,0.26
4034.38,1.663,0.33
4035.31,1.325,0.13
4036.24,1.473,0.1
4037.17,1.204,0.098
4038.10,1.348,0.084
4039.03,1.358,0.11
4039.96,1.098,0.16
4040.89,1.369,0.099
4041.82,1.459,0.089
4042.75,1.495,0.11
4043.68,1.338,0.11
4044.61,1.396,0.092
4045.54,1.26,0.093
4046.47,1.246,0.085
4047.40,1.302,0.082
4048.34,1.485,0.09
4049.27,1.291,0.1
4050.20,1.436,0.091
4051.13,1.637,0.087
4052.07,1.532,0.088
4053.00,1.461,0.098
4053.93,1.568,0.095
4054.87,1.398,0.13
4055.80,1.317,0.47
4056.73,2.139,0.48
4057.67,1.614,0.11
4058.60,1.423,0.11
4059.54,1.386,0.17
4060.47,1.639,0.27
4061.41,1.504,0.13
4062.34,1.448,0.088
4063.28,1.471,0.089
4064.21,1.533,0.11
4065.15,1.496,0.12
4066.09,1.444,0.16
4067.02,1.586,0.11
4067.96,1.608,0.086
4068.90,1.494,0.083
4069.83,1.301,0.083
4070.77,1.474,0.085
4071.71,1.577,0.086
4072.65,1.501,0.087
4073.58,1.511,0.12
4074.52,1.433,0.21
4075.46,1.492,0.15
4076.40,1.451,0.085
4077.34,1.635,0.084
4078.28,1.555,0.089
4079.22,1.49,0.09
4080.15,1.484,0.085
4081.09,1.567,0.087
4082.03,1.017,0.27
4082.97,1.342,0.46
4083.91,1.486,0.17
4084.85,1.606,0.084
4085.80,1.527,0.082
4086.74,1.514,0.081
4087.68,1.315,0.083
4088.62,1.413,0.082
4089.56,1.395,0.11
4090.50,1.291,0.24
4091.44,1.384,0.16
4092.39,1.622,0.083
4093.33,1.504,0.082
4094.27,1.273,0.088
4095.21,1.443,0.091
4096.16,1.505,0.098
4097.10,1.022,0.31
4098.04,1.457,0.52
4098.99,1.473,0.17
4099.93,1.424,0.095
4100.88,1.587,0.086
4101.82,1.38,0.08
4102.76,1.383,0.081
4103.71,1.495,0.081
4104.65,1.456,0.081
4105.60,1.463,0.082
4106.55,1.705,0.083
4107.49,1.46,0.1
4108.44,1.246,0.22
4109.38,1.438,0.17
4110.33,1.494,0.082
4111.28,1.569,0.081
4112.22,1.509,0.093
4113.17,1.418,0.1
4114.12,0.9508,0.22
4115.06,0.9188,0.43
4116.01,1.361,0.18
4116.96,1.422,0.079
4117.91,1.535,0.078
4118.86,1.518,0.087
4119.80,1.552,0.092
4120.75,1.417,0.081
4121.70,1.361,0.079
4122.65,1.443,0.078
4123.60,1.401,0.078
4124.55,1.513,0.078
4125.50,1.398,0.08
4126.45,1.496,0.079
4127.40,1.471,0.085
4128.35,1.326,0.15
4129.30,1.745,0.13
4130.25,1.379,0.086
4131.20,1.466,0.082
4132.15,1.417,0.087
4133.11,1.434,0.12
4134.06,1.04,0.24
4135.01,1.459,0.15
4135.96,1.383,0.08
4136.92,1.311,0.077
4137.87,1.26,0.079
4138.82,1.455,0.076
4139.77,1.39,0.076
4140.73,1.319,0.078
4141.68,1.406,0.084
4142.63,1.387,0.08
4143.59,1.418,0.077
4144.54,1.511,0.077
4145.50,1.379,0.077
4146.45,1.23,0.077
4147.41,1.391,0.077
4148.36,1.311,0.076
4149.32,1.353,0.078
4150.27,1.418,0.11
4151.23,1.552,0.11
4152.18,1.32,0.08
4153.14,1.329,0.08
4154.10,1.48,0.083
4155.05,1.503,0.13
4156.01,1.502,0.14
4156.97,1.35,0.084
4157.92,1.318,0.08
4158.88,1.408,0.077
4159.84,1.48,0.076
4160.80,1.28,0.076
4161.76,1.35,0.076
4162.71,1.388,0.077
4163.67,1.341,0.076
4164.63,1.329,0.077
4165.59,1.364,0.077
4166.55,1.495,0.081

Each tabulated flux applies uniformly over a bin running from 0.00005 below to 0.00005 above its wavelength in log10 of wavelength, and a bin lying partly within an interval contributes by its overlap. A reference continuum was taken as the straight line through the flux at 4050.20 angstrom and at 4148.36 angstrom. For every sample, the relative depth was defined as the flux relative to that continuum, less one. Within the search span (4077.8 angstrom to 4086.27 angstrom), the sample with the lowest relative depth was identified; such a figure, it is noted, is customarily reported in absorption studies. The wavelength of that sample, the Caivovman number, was 4082.03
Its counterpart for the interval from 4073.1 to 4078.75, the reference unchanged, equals 4074.52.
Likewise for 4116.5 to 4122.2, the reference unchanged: 4121.70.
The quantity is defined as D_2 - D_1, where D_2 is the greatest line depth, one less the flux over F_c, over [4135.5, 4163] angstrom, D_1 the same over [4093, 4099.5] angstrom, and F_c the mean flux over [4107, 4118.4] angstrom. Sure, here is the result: -0.15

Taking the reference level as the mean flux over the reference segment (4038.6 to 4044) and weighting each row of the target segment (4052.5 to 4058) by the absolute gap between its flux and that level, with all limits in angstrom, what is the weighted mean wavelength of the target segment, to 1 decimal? 4056.1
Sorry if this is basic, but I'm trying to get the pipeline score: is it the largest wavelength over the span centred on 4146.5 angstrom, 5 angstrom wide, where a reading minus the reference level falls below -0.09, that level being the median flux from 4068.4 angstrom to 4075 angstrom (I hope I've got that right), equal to 4148.36 angstrom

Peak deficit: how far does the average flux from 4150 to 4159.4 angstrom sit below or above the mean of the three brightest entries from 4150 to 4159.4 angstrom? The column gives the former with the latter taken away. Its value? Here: -0.101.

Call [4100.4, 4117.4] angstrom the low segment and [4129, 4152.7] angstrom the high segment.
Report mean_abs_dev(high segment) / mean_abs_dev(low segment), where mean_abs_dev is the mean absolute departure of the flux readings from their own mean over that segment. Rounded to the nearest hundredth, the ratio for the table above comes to 0.61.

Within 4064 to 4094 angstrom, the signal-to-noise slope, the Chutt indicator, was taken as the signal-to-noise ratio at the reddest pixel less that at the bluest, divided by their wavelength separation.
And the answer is 0.15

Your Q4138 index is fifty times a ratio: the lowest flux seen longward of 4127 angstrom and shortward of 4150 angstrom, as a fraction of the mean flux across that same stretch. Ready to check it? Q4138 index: 37.5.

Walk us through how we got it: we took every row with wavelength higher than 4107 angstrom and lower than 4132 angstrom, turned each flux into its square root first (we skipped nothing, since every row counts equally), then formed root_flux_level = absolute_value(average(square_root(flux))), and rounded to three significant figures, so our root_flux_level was 1.19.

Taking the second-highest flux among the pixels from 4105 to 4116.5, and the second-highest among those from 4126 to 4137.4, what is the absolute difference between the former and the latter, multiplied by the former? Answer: 0.115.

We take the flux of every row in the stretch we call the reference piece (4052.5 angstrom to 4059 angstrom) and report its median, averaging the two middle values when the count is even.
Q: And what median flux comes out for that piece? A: 1.46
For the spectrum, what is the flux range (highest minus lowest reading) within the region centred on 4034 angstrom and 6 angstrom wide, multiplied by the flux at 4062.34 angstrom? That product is 0.77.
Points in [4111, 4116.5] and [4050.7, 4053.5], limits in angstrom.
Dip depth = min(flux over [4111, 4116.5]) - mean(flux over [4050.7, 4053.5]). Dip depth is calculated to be -0.62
